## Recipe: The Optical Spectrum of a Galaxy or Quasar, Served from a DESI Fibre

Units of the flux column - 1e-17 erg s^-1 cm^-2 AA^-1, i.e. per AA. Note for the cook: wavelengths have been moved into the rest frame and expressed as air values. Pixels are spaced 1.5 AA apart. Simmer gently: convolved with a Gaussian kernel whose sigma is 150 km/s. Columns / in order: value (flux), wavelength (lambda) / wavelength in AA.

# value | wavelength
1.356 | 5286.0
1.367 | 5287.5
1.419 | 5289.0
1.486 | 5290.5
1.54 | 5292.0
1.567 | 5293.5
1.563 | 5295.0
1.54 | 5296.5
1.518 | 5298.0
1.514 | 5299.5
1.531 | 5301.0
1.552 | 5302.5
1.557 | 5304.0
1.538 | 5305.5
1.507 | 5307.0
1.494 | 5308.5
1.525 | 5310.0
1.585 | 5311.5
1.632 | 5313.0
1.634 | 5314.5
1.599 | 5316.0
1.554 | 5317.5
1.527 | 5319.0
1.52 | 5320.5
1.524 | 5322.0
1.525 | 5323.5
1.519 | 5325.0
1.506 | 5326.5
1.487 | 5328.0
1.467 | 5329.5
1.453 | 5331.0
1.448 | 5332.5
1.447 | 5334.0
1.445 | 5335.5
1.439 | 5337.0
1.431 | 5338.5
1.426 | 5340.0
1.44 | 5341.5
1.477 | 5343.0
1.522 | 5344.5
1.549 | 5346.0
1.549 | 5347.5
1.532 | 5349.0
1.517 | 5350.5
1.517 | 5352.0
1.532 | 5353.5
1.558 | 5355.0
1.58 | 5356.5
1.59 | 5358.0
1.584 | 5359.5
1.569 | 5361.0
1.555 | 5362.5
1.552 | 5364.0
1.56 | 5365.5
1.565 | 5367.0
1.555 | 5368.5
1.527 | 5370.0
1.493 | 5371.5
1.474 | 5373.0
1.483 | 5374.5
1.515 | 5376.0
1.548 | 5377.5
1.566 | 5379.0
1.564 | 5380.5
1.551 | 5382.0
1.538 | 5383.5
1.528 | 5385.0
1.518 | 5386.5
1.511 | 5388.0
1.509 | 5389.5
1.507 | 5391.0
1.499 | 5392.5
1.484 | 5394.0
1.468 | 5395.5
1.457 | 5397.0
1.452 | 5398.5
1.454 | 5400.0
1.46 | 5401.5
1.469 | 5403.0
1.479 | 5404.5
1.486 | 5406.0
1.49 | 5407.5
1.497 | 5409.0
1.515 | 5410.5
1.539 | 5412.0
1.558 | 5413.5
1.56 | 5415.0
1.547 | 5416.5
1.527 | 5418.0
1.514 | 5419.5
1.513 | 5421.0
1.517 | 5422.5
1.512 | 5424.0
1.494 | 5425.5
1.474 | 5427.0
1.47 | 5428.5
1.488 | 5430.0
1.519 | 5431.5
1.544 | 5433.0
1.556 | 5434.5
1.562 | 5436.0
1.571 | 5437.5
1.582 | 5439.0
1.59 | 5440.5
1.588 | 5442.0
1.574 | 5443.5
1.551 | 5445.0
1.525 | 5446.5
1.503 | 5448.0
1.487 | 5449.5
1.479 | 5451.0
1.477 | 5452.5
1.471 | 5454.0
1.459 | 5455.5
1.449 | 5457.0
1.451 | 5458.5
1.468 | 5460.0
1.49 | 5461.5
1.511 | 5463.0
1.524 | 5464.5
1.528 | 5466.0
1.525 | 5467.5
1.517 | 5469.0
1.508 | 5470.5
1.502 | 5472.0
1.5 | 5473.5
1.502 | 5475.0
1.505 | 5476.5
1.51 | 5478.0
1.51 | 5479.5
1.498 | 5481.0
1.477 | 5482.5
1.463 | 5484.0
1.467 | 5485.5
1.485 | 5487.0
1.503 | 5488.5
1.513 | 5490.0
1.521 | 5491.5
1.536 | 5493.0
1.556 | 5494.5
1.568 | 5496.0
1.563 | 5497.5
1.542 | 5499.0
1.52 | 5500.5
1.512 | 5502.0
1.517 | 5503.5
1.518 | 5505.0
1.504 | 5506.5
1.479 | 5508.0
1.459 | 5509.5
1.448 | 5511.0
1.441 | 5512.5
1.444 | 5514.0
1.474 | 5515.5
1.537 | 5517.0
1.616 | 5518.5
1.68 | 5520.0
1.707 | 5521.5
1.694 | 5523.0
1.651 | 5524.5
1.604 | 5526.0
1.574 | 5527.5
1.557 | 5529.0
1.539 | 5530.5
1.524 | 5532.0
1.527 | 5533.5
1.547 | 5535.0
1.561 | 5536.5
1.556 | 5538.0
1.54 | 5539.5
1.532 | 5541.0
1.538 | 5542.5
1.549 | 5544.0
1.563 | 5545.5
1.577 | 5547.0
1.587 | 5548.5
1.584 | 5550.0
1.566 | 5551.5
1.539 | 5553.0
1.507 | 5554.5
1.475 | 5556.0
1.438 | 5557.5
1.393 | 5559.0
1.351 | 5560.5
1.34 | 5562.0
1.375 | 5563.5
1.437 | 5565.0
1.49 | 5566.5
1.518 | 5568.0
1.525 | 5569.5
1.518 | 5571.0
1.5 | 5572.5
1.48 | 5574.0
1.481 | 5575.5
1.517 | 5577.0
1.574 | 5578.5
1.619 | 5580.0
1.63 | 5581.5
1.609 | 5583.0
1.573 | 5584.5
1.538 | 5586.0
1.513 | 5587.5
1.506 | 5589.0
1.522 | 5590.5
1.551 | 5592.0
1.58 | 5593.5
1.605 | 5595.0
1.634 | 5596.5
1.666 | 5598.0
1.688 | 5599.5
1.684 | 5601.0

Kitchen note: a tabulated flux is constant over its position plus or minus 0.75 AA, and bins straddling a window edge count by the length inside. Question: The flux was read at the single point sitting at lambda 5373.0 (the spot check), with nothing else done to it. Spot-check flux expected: 1.474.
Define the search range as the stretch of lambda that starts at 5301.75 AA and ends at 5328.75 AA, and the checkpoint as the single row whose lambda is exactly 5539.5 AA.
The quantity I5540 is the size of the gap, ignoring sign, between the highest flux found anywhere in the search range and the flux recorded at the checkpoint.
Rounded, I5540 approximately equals 0.094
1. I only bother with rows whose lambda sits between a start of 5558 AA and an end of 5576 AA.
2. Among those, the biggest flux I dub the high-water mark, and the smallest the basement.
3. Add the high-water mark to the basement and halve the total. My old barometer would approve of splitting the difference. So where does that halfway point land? 1.43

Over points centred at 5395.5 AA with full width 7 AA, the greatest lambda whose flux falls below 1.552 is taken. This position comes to 5398.5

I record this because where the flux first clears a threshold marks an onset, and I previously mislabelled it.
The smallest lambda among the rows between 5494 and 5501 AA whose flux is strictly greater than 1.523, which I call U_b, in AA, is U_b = 5494.5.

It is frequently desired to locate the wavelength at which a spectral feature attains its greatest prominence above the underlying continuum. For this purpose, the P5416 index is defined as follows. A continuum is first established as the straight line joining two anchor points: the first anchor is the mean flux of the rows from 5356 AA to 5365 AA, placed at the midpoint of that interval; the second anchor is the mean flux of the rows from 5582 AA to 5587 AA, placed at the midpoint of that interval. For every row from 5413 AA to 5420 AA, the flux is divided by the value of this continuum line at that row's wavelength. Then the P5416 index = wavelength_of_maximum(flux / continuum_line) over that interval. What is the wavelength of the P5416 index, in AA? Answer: 5415.0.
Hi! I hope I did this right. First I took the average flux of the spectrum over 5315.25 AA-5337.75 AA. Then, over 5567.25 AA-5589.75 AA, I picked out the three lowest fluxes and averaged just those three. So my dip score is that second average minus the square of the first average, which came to -0.76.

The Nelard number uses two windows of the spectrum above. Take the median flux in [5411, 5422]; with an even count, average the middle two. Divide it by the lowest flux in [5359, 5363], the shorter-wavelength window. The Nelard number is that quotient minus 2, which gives -1.01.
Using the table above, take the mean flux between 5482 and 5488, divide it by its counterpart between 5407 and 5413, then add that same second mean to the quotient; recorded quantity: 2.49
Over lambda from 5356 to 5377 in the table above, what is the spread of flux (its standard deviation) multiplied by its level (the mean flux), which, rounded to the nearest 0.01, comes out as 0.06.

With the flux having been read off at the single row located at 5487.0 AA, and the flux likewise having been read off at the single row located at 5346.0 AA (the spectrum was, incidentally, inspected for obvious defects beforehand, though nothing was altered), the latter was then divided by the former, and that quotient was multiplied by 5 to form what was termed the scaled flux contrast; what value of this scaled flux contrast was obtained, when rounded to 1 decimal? 5.2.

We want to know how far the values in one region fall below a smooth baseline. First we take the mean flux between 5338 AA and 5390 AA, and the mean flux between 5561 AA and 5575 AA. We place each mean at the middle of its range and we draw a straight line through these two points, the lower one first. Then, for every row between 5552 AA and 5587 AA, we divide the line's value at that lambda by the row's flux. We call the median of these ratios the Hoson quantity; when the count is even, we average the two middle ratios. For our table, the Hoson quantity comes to 0.97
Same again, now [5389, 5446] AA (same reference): 1.00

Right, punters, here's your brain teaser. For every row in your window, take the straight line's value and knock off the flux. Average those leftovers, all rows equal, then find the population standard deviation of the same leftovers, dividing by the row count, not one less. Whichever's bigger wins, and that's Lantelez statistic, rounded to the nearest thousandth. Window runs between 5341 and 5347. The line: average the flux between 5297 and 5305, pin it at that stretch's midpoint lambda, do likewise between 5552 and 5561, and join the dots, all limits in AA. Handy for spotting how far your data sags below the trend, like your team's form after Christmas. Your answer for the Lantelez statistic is 0.042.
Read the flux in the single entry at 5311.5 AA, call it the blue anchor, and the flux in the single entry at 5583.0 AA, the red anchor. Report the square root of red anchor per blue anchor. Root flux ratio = 1.01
